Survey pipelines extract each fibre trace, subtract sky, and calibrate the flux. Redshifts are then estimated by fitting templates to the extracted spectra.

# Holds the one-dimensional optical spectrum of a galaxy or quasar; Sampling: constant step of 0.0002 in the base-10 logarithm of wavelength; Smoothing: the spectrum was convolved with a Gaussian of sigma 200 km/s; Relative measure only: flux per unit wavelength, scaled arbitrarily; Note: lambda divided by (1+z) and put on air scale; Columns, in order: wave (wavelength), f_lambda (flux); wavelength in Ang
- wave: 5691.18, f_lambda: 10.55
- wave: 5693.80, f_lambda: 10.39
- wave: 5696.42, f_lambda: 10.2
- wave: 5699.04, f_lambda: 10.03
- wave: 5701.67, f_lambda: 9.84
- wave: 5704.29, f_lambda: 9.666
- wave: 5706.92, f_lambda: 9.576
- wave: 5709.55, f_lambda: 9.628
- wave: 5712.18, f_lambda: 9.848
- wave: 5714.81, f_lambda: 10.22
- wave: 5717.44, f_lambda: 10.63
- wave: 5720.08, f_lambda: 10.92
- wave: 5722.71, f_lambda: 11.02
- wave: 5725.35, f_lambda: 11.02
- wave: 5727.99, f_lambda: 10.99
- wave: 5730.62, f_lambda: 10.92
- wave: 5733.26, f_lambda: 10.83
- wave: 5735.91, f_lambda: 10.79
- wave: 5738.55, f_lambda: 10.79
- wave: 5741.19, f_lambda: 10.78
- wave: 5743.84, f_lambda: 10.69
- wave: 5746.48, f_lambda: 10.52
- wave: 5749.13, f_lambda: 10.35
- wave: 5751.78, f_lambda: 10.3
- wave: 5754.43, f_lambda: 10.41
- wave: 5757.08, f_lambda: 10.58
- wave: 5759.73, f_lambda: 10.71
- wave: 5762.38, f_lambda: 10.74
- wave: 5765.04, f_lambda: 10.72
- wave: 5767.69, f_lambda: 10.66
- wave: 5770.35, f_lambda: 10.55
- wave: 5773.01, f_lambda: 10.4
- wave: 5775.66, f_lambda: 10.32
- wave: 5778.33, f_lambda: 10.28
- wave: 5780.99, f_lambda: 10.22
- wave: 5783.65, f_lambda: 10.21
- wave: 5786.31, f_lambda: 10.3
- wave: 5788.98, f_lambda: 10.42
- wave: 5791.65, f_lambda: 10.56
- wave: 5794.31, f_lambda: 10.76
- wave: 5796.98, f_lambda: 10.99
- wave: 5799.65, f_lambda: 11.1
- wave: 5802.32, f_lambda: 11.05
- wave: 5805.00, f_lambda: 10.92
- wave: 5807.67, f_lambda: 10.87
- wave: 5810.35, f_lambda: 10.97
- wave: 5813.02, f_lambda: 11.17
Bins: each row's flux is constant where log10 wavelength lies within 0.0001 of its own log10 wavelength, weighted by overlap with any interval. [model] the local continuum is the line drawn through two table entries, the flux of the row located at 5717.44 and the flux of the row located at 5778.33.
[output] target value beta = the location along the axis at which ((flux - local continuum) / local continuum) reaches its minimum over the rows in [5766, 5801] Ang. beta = 5780.99 Ang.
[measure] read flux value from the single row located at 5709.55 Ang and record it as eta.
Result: 9.628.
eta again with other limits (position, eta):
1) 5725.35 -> 11.02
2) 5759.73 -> 10.71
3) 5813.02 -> 11.17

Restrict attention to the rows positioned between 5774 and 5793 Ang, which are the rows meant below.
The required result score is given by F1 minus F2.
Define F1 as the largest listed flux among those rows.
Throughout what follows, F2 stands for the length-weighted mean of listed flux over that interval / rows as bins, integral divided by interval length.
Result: 0.22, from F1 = 10.56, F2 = 10.3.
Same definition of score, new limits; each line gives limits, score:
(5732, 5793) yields 0.30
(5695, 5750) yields 0.58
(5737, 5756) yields 0.24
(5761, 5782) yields 0.25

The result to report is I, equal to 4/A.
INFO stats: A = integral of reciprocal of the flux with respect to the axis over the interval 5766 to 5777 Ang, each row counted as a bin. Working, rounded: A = 1.05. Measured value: 3.81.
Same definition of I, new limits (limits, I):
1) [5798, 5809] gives 3.99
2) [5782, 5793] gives 3.77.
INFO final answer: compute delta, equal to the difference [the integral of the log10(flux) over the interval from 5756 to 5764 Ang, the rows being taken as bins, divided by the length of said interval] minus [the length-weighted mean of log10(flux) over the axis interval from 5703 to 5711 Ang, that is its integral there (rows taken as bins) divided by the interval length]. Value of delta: 0.045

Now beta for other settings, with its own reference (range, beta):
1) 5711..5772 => 5712.18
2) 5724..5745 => 5743.84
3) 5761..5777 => 5775.66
